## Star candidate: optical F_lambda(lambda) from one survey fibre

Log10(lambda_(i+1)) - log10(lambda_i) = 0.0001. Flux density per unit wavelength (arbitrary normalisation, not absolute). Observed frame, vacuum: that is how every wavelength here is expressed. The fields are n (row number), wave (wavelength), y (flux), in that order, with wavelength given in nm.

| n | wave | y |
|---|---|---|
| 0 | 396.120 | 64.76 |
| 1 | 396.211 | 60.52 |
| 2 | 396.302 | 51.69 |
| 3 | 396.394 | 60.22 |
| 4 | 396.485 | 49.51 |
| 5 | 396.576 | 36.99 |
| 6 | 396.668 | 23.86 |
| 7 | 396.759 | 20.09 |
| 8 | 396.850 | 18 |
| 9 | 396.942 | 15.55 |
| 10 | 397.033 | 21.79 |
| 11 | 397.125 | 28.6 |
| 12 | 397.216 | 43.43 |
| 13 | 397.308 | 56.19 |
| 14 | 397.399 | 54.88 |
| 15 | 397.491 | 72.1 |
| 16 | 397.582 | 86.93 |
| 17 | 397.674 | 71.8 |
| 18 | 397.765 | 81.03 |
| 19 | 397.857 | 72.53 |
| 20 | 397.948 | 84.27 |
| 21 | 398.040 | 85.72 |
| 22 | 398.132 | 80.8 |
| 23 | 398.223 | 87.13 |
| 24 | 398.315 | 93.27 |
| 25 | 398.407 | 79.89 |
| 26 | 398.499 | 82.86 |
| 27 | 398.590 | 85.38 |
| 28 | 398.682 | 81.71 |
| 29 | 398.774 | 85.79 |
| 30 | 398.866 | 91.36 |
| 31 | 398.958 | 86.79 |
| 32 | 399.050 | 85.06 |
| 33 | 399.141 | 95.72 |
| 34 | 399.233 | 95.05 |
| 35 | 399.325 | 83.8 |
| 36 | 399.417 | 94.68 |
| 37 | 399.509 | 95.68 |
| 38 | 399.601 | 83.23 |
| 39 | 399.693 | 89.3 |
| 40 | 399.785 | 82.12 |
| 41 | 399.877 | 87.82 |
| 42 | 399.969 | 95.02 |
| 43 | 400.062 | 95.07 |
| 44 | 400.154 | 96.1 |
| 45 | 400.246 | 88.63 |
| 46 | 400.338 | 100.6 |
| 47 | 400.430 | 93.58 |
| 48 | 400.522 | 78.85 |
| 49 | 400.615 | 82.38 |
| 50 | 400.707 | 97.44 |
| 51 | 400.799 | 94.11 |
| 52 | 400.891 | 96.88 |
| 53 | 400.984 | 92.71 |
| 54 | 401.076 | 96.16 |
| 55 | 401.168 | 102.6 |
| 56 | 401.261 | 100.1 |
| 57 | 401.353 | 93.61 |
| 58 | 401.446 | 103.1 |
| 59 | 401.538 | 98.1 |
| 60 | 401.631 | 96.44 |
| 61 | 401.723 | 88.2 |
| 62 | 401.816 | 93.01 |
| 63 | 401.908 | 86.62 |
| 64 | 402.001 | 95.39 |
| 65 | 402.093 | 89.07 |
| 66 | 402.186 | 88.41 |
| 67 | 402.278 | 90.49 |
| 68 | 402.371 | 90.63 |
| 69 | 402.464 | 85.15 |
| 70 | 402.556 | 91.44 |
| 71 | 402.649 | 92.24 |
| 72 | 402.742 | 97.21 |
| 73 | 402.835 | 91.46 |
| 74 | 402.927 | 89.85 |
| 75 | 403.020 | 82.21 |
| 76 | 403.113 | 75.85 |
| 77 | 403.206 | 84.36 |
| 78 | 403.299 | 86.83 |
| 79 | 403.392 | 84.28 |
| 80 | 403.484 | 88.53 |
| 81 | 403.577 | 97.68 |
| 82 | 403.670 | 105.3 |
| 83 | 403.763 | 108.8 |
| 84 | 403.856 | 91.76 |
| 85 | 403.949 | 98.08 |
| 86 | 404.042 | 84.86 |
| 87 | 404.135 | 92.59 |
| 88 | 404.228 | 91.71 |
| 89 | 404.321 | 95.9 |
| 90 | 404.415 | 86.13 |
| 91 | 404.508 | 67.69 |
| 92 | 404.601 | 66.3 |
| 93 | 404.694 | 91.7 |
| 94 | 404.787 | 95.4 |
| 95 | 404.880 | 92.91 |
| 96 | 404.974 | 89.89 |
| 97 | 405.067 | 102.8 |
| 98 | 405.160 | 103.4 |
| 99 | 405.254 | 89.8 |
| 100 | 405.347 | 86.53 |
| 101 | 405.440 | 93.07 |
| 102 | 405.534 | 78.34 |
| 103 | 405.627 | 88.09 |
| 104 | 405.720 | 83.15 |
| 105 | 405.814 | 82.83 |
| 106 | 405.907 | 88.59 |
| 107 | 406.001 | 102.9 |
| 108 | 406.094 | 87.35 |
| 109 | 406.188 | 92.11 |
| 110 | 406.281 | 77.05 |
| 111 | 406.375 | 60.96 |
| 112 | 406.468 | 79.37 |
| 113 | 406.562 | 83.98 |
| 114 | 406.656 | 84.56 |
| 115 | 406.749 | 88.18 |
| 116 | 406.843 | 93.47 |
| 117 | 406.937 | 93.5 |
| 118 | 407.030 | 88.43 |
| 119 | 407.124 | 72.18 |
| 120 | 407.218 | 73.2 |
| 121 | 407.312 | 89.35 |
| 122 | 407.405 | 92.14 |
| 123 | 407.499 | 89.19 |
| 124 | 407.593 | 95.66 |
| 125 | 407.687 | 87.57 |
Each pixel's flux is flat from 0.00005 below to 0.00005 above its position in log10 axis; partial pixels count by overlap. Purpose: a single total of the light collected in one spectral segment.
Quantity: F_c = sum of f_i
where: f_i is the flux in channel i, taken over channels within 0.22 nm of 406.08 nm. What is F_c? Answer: 448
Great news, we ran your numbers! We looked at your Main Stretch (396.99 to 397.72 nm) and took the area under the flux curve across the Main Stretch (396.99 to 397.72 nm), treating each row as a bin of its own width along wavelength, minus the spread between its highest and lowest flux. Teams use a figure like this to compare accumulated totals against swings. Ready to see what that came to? -25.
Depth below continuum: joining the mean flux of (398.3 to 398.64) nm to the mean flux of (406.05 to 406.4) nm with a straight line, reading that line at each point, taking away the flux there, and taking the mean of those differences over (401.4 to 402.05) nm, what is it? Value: -11.6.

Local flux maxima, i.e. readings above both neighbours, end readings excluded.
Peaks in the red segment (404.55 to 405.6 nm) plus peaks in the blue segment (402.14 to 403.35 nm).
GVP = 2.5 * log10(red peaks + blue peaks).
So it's 1.75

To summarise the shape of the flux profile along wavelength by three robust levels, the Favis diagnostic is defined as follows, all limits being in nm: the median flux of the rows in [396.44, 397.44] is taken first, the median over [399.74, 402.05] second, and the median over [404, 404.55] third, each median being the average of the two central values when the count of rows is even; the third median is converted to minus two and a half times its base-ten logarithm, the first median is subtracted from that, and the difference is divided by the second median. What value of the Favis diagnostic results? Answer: -0.35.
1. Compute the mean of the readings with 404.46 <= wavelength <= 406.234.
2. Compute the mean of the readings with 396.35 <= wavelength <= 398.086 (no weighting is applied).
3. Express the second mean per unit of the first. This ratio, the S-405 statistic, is 0.58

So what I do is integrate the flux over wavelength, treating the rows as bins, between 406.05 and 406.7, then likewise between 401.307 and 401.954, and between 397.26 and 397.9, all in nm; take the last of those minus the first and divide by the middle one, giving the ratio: -0.12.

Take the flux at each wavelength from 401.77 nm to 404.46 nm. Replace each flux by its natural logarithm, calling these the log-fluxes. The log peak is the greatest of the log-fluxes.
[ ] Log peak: 4.69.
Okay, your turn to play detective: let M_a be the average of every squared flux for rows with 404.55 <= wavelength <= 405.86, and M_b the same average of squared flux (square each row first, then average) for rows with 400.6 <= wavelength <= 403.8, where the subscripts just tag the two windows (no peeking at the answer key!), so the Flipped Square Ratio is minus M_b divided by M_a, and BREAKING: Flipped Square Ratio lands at -1.08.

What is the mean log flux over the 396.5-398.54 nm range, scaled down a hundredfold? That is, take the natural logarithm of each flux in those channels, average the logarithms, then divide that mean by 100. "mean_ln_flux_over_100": 0.0393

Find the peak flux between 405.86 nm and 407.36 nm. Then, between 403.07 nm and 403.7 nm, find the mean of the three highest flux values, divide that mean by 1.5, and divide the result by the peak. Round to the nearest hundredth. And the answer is 0.63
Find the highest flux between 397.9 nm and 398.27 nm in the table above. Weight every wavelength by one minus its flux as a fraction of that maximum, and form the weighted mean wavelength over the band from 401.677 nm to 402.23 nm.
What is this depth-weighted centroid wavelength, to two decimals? 401.95 nm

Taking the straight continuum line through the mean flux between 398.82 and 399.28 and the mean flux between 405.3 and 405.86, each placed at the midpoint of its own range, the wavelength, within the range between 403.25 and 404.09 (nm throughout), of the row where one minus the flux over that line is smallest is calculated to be 403.763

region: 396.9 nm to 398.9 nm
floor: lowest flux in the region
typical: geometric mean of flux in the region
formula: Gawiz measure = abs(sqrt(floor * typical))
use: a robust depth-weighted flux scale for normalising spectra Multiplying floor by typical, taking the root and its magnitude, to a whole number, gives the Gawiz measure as 32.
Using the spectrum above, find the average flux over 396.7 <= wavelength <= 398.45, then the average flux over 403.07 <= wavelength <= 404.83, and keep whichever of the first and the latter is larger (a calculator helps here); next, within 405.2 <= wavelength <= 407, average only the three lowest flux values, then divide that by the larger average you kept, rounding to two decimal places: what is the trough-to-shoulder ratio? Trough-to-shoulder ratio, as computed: 0.81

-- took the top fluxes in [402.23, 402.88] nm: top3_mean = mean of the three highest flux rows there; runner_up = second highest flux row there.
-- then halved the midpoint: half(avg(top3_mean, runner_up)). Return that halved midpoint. 46.5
